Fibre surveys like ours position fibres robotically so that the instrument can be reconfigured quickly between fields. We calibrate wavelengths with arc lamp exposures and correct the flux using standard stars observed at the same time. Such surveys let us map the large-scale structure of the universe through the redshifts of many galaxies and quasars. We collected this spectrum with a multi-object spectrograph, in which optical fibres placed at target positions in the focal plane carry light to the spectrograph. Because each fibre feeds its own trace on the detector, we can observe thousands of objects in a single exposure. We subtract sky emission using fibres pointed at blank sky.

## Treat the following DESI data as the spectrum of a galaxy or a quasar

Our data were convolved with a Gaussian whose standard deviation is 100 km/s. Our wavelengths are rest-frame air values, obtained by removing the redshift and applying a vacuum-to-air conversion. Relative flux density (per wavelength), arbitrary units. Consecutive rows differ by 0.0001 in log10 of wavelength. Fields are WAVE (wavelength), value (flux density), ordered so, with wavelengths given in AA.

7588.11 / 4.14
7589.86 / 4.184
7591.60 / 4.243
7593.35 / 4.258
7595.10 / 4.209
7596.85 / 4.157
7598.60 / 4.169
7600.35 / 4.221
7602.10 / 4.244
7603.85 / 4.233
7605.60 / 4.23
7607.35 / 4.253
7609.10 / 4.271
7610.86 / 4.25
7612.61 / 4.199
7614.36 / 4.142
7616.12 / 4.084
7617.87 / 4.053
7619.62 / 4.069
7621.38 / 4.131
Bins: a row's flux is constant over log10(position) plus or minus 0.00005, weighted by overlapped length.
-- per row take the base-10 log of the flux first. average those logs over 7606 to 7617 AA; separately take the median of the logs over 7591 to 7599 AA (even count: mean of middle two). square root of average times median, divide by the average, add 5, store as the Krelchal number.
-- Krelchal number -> 6.001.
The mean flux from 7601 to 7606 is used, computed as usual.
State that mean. 4.24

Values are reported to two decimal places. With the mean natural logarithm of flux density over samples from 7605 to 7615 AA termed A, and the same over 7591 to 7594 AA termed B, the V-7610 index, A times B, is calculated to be 2.08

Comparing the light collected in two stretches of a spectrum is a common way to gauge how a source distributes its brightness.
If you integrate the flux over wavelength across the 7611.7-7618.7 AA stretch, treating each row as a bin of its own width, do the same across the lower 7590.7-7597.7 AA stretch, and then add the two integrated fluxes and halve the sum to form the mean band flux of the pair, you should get 29.2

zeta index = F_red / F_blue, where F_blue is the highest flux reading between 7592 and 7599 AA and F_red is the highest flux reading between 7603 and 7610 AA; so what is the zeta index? 1.00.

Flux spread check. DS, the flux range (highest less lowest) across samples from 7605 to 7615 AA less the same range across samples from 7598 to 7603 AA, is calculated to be 0.05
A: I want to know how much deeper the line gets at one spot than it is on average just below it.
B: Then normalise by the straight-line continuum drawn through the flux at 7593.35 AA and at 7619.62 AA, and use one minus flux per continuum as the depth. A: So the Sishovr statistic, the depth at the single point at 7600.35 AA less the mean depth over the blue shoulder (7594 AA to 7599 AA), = -0.016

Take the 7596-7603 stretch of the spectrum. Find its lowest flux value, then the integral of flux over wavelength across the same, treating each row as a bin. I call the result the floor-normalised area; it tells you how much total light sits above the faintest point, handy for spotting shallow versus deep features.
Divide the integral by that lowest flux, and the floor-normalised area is 7.07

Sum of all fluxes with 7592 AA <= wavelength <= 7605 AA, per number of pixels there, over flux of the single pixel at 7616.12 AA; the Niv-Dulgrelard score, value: 1.03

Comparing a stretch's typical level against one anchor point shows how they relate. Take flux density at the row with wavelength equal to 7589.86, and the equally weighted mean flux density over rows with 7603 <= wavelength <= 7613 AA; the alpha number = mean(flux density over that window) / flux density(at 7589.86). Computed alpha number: 1.01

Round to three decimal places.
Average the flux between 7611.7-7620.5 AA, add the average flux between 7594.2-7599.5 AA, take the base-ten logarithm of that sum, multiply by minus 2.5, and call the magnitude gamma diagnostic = -2.296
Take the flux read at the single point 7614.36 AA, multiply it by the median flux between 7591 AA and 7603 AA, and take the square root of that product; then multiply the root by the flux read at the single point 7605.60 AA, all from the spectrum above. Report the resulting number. 17.7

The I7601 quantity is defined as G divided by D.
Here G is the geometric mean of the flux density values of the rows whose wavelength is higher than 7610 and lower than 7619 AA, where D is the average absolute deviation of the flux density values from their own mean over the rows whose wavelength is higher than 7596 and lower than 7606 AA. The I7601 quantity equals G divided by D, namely 135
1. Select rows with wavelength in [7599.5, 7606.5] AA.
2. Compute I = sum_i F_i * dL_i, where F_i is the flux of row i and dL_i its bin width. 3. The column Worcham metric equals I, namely 30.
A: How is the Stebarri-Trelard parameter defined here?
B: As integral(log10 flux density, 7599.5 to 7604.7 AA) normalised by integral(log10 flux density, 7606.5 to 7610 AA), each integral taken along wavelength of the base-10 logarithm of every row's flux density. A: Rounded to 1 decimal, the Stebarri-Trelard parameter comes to 1.5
